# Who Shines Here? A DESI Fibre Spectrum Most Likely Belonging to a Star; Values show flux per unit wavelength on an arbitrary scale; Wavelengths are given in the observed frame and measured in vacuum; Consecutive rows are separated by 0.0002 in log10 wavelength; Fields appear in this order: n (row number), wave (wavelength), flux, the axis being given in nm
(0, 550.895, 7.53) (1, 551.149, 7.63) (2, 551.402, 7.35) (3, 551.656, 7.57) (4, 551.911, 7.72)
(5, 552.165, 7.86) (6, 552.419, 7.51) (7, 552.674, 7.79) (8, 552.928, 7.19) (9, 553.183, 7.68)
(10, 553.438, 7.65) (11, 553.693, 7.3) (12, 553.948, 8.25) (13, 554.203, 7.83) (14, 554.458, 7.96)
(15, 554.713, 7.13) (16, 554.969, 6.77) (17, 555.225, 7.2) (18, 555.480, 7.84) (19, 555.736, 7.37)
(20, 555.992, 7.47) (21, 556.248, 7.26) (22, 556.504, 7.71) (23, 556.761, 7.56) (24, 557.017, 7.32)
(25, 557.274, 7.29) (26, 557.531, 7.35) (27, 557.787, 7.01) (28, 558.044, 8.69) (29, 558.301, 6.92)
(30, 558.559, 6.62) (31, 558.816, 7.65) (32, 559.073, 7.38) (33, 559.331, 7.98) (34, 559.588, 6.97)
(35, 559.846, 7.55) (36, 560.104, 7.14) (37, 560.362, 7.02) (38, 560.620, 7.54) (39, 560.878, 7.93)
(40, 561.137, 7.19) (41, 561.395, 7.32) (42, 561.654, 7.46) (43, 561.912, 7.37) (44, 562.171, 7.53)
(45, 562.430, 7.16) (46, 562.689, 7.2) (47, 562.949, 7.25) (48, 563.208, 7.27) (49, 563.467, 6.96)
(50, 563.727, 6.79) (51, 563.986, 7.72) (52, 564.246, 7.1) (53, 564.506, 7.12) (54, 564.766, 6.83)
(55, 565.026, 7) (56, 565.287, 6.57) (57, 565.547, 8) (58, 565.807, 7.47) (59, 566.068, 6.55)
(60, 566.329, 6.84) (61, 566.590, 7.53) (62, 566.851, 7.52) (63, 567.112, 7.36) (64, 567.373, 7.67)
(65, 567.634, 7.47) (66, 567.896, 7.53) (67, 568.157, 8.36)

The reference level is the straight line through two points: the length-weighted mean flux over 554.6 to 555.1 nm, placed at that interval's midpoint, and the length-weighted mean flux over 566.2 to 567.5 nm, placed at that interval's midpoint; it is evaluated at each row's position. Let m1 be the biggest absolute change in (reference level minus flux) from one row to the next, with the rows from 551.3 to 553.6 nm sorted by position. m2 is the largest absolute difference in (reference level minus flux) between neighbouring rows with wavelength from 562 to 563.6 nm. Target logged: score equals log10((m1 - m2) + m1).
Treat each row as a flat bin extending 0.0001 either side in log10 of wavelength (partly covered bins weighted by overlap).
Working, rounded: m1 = 0.61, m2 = 0.38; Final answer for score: -0.1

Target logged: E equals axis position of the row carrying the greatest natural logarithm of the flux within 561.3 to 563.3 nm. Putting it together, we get 562.171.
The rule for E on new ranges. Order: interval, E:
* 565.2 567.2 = 565.547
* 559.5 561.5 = 560.878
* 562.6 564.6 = 563.986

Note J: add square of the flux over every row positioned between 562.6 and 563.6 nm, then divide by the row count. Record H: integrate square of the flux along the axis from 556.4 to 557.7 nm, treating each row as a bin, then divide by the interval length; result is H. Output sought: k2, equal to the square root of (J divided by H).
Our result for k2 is 0.97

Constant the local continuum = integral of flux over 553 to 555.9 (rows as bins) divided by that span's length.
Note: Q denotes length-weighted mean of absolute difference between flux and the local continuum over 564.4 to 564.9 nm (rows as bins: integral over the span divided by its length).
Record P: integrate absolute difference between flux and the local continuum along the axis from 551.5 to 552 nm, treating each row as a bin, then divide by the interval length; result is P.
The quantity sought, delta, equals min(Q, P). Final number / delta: 0.11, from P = 0.11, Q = 0.57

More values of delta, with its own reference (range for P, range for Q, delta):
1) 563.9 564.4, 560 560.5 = 0.33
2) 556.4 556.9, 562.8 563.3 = 0.10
